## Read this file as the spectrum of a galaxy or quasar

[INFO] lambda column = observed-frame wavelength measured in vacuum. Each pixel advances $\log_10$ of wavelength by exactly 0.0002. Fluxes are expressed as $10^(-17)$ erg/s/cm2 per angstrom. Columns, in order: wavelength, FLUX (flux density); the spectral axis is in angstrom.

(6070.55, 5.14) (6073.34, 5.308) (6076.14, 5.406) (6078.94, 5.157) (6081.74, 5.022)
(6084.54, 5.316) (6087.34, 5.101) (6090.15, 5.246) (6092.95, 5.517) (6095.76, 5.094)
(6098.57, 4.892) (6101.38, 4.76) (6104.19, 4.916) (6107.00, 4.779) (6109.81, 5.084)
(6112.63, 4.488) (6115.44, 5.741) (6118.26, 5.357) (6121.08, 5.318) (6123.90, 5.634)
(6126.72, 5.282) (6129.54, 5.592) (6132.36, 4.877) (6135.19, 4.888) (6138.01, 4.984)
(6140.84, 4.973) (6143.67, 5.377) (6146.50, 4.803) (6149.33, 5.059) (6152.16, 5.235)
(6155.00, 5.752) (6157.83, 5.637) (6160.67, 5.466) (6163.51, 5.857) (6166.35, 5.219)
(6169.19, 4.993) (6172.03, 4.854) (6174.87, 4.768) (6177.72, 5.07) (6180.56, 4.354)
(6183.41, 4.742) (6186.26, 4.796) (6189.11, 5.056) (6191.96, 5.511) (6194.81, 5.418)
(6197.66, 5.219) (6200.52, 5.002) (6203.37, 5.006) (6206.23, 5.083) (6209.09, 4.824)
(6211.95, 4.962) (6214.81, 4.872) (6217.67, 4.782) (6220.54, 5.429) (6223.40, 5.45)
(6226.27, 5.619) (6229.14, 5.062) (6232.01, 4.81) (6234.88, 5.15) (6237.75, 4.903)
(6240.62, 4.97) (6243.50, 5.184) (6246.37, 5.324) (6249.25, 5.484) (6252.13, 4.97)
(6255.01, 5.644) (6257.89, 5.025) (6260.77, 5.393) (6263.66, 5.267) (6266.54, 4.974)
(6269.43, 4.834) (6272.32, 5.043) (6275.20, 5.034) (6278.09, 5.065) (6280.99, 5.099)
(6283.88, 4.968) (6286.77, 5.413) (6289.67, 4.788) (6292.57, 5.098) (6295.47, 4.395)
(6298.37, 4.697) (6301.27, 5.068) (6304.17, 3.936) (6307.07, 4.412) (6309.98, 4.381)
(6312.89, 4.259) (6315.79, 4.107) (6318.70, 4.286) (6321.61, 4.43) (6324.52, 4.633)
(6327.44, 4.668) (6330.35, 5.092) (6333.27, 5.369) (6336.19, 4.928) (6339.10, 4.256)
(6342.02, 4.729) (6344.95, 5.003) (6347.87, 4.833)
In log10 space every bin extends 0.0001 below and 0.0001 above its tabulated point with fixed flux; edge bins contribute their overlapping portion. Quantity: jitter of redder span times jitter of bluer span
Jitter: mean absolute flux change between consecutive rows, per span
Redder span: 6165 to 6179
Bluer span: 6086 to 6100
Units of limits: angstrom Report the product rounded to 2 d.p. 0.05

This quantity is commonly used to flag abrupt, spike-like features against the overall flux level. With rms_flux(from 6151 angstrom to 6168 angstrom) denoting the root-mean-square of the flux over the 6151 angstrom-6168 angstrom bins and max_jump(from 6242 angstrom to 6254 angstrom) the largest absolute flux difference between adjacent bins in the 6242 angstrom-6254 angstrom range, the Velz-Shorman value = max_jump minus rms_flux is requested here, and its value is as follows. -5.0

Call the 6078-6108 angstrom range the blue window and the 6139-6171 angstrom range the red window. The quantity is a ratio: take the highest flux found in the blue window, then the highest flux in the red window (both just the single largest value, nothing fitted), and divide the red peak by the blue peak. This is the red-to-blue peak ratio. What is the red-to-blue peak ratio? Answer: 1.06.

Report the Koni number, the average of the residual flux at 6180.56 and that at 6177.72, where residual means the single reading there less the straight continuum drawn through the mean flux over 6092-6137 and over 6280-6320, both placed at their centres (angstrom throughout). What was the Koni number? -0.25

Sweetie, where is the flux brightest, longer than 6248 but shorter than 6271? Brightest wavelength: 6255.01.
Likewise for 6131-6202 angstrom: 6163.51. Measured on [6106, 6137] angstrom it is 6115.44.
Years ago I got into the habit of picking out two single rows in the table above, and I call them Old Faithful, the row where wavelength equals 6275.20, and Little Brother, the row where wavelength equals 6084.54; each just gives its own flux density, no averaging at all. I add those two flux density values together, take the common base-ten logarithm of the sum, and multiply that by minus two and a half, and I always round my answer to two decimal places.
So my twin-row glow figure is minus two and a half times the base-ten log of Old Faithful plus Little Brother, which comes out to -2.54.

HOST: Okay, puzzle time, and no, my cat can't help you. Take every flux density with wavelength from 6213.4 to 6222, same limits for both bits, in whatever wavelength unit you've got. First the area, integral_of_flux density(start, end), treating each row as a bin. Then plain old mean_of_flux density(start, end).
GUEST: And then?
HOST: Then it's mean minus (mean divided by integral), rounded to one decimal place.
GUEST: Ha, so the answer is 4.9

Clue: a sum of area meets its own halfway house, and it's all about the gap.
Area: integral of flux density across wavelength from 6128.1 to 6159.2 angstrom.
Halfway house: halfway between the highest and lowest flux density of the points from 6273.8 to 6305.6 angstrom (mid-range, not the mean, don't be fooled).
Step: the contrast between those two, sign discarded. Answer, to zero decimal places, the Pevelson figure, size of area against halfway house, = 157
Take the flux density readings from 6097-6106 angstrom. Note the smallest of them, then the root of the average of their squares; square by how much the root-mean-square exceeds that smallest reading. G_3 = 0.009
